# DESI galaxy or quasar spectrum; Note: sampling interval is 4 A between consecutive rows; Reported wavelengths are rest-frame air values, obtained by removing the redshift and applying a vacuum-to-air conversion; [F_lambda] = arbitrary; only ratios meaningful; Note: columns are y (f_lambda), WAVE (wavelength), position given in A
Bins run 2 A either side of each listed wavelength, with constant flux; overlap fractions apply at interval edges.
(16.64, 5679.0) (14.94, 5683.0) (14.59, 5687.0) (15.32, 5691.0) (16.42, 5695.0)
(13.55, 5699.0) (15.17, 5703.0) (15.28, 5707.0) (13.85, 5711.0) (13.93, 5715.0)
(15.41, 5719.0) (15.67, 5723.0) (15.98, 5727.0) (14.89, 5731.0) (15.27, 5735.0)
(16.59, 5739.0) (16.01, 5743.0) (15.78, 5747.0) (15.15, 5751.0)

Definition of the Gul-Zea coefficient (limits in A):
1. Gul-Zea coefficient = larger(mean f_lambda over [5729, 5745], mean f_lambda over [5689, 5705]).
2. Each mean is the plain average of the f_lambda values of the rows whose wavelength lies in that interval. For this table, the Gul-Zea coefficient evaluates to 15.69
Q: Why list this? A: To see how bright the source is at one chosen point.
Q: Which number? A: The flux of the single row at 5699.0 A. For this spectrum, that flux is 13.55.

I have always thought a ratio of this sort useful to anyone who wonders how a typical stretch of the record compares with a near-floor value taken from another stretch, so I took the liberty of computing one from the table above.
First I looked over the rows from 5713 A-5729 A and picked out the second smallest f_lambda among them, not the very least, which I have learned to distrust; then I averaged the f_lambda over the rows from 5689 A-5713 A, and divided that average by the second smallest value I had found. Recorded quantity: 0.969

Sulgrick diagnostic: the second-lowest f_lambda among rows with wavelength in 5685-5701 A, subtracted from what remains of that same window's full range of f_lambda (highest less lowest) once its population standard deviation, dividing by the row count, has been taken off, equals -12.8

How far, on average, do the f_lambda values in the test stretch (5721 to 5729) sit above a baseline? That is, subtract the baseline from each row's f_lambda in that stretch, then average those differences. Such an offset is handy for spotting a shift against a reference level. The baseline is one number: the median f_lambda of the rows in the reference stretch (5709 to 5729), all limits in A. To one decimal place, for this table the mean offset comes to 0.4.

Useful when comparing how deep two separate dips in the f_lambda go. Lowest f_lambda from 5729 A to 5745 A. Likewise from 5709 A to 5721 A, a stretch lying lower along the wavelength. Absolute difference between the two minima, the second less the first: 1.04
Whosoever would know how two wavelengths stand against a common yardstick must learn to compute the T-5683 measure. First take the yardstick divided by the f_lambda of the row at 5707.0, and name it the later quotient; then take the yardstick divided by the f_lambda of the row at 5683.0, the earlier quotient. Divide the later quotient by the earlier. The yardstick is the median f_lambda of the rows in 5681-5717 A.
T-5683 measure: 0.98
